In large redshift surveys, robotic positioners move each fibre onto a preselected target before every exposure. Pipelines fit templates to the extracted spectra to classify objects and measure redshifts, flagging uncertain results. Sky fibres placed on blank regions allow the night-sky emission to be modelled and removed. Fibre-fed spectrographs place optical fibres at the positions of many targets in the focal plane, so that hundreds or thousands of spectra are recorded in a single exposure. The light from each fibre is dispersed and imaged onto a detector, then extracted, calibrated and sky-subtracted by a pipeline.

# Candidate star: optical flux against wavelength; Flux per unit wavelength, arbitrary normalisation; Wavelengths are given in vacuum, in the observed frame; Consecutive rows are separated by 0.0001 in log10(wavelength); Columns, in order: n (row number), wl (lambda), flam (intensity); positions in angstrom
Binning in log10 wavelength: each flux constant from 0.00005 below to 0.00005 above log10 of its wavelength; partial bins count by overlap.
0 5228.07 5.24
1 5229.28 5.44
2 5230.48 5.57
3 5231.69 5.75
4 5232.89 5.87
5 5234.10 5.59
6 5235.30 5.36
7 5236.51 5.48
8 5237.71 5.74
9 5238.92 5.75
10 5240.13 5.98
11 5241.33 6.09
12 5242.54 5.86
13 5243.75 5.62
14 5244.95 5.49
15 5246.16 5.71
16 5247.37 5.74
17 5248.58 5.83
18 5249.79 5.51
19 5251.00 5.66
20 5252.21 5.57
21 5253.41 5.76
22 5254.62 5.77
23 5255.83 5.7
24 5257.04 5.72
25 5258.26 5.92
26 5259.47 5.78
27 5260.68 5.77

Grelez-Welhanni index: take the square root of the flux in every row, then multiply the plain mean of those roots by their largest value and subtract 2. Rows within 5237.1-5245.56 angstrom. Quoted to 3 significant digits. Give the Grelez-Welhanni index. 3.94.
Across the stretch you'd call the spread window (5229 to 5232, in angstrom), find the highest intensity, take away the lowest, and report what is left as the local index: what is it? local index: 0.31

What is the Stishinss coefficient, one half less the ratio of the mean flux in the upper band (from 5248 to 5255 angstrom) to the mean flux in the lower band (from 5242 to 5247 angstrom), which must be -0.502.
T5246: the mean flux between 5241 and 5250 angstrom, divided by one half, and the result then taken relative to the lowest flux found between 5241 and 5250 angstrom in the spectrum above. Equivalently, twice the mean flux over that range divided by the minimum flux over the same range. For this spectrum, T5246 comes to 2.09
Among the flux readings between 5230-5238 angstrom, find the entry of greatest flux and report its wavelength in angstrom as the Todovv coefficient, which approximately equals 5232.89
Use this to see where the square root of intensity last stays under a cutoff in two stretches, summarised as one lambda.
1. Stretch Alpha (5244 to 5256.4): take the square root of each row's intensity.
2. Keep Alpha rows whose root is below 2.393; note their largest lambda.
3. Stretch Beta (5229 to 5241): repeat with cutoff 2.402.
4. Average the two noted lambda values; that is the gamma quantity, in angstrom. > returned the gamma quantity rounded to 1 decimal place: 5247.4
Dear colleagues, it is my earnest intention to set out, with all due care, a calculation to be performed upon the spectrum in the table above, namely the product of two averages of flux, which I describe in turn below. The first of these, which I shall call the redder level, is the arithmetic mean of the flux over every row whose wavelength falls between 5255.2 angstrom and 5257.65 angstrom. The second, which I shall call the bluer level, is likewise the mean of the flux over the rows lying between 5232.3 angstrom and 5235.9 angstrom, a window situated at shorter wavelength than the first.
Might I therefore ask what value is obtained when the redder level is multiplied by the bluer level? 32.0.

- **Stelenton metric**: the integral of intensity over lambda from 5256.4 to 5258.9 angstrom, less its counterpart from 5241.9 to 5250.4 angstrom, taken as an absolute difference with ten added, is 44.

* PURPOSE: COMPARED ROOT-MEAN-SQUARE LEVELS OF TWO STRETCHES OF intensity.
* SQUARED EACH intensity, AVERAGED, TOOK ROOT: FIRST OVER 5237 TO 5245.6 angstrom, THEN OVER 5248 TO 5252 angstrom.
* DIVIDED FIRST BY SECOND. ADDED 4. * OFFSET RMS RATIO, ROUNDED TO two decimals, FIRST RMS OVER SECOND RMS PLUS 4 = 5.02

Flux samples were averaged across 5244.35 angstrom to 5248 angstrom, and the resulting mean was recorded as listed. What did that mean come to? 5.65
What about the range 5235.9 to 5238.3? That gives 5.61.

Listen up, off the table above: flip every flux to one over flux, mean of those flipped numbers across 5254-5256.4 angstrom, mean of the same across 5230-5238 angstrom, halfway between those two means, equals 0.176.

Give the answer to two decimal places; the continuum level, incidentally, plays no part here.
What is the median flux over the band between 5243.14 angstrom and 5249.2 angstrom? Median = 5.71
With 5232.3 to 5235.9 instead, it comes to 5.59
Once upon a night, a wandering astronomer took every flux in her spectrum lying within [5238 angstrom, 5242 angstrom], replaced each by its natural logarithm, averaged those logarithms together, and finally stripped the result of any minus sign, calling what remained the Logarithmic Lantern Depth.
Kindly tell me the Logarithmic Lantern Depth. 1.78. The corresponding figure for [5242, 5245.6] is 1.73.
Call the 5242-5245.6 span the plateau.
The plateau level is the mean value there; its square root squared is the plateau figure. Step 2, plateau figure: 5.66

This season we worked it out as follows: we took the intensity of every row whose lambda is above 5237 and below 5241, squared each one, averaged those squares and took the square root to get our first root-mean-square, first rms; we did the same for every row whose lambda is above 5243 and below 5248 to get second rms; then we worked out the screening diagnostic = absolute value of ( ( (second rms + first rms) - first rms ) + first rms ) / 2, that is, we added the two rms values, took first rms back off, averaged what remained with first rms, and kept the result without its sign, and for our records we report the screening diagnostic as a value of 5.73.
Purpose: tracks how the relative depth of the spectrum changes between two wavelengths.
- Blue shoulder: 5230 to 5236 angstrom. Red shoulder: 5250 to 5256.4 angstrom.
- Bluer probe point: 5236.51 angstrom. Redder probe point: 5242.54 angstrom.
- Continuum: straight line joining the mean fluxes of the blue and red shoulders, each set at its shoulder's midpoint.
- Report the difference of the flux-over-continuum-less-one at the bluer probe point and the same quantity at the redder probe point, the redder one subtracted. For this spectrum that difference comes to -0.06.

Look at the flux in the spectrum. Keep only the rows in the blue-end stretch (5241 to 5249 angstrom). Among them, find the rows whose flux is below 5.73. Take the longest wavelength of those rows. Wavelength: 5246.16 angstrom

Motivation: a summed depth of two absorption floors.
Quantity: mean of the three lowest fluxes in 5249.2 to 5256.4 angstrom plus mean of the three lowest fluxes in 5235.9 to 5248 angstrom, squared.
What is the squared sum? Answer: 123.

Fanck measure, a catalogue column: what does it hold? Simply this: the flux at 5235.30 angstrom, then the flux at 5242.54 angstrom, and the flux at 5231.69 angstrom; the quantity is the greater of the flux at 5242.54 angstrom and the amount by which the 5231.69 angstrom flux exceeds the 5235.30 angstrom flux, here 5.86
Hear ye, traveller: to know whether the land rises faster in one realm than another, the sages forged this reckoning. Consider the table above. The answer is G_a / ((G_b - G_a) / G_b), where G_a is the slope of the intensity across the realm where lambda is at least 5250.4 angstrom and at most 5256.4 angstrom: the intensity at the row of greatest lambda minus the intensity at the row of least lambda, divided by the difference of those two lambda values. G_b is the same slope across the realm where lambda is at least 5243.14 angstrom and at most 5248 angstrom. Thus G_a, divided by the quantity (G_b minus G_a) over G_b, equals 0.011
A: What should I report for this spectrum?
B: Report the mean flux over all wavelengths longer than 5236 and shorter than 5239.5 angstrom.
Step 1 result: 5.66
